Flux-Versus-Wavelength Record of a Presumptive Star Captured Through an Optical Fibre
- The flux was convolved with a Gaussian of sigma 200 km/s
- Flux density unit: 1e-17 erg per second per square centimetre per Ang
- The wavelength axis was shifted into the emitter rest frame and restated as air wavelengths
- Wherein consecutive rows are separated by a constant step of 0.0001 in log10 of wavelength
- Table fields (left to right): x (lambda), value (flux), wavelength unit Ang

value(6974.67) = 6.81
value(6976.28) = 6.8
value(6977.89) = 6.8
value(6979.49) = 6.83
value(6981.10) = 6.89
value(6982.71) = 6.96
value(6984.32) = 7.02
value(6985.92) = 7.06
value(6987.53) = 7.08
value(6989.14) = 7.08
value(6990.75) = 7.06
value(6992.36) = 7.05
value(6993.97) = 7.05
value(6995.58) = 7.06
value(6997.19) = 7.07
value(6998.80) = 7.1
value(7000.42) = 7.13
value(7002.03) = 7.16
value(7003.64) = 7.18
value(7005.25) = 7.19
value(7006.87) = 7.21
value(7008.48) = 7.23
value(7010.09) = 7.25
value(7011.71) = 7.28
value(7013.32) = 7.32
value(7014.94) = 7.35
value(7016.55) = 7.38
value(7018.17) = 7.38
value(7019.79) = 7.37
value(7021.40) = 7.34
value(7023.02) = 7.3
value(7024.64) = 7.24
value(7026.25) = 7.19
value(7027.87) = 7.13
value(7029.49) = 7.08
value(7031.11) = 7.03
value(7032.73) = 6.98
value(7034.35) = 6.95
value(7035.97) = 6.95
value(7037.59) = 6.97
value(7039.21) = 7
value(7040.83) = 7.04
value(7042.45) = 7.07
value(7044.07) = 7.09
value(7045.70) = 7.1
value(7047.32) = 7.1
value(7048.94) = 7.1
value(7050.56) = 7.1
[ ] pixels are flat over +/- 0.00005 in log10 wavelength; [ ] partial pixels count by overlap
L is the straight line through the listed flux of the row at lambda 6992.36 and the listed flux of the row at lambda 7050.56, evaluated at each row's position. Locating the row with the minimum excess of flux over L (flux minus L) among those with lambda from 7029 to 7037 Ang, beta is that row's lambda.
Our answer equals 7035.97 Ang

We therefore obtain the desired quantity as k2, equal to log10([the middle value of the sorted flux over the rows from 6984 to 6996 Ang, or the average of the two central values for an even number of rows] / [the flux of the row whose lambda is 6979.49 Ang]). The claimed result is 0.014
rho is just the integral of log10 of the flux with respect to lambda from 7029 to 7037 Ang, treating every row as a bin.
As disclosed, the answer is 6.76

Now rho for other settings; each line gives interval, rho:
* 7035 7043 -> 6.76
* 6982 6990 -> 6.78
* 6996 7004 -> 6.82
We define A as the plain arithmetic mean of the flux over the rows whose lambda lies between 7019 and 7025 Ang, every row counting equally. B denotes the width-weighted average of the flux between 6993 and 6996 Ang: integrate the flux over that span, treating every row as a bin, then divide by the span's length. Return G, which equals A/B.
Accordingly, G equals 1.04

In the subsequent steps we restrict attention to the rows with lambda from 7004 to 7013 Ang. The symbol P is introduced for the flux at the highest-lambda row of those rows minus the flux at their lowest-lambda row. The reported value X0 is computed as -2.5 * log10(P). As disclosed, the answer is 2.61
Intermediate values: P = 0.09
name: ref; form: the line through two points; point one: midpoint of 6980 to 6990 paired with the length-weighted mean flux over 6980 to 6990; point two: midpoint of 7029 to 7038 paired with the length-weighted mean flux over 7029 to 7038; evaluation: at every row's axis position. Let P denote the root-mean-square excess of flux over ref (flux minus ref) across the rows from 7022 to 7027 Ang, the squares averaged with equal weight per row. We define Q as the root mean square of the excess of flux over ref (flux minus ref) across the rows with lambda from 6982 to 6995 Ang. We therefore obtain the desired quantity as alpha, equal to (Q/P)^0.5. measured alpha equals 0.5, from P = 0.254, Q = 0.05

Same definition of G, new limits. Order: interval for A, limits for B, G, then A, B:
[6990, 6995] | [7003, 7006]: 0.98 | 7.1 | 7.19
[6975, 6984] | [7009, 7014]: 0.94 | 6.9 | 7.28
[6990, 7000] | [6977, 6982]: 1.03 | 7.1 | 6.84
